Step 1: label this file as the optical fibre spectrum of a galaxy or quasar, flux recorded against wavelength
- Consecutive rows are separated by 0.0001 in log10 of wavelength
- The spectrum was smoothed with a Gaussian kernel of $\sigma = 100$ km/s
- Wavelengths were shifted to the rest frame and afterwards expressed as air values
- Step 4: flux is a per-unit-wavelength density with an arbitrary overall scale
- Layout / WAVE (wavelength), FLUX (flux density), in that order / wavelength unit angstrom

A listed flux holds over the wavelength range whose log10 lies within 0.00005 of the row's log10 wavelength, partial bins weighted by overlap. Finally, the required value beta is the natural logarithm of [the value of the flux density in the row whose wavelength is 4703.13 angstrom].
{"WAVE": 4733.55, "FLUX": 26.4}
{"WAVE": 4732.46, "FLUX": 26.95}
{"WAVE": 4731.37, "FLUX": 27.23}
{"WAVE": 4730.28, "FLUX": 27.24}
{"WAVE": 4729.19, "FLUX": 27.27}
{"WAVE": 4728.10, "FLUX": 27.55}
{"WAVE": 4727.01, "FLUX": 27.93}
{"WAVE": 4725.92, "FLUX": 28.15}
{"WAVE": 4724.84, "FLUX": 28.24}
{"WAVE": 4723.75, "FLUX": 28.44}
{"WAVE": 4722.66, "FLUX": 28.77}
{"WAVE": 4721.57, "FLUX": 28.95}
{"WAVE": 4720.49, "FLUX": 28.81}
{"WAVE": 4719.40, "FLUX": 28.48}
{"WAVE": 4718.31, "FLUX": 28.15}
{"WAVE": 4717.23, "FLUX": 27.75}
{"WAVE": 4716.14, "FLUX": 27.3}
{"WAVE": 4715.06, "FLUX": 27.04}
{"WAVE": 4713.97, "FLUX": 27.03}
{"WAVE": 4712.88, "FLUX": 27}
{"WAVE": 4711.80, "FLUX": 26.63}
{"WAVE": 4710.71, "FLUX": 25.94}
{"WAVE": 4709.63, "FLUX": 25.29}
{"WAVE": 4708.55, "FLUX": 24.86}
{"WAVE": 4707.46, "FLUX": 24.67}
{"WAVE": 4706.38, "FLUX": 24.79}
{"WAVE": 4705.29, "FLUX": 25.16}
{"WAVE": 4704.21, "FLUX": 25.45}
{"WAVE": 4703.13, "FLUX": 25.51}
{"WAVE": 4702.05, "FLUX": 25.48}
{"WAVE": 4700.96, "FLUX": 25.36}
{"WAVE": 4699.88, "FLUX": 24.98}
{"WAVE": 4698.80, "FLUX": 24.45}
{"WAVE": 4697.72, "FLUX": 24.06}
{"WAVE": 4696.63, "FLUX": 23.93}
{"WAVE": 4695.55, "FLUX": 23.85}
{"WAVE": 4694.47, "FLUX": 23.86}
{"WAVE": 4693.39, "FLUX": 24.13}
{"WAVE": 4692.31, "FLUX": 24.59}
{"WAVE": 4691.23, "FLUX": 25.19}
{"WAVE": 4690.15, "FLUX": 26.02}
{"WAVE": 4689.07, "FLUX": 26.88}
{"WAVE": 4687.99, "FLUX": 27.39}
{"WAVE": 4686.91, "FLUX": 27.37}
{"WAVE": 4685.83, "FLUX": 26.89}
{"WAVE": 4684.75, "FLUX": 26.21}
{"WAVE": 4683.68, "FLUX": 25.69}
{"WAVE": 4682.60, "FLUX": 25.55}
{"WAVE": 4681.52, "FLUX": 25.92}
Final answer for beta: 3.24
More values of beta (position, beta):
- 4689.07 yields 3.29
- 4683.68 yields 3.25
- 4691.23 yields 3.23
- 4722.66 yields 3.36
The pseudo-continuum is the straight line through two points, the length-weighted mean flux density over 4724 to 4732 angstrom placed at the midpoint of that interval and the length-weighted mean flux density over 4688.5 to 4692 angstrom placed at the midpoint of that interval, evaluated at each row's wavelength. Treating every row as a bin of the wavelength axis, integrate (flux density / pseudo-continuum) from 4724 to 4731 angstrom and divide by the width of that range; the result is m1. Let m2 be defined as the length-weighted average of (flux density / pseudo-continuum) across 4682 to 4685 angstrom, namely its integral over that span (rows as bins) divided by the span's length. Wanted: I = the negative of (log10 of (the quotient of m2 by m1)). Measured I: -0.002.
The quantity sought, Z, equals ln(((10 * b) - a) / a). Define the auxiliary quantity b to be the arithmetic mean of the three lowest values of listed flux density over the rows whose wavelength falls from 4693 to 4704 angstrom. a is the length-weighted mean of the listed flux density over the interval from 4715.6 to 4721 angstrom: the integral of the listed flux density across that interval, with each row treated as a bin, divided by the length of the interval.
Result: 2.02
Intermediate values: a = 28.1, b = 23.9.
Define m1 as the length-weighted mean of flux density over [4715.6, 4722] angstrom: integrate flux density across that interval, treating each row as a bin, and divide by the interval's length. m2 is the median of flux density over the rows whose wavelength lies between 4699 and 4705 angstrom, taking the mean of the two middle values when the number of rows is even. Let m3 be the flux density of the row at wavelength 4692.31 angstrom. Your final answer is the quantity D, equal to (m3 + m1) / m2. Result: 2.08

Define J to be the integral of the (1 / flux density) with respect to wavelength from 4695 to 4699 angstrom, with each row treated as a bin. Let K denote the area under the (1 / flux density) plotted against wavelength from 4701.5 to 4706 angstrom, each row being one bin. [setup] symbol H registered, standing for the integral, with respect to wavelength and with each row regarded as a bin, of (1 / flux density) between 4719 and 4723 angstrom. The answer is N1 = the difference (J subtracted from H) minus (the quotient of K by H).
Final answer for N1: -1.30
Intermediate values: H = 0.139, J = 0.166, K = 0.177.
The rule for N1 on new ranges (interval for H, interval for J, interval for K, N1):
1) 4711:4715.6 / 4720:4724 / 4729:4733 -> -0.83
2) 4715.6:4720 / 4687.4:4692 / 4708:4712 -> -1.01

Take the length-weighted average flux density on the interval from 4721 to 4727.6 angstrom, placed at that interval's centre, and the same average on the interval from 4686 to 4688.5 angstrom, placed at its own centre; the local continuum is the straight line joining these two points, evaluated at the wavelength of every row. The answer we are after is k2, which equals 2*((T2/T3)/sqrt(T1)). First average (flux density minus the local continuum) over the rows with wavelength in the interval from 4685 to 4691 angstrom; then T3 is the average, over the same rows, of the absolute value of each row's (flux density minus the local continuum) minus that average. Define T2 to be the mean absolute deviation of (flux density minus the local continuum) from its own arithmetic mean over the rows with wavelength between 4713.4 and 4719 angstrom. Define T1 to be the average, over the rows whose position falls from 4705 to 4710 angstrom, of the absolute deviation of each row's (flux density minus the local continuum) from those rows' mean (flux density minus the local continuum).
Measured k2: 3.8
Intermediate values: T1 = 0.22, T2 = 0.36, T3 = 0.4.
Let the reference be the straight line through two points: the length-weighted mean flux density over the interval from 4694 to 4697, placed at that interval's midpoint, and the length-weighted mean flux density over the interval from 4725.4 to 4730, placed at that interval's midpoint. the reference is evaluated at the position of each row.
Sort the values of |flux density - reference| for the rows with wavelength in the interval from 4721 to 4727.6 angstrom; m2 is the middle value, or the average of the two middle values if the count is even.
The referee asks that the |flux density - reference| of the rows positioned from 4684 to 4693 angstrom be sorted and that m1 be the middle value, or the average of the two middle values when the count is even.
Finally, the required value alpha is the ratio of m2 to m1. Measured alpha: 0.3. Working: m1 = 3.7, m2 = 1.1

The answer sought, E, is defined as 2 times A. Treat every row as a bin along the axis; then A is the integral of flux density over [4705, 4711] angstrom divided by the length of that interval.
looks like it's 50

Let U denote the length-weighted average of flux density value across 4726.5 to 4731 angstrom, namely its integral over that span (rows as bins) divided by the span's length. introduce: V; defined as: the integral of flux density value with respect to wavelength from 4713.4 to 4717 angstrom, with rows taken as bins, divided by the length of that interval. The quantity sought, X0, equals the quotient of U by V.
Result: 1.01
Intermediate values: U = 27.5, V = 27.1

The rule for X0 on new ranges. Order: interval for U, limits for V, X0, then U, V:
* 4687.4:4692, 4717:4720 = 0.93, 26.3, 28.2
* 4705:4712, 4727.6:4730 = 0.92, 25.3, 27.4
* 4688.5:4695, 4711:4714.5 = 0.94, 25.1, 26.8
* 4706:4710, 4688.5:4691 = 0.95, 24.9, 26.3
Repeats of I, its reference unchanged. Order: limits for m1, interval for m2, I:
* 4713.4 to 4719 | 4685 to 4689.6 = -0.015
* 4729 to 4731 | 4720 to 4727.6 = -0.024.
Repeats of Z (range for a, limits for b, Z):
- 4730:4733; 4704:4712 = 2.10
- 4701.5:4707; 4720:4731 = 2.29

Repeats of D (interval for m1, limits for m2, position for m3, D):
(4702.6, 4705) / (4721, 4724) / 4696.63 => 1.72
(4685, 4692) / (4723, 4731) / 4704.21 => 1.86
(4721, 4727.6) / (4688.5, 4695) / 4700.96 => 2.16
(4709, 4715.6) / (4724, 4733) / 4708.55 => 1.87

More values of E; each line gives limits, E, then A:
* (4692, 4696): 48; 24.1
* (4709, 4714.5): 53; 26.4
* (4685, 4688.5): 54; 27.1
